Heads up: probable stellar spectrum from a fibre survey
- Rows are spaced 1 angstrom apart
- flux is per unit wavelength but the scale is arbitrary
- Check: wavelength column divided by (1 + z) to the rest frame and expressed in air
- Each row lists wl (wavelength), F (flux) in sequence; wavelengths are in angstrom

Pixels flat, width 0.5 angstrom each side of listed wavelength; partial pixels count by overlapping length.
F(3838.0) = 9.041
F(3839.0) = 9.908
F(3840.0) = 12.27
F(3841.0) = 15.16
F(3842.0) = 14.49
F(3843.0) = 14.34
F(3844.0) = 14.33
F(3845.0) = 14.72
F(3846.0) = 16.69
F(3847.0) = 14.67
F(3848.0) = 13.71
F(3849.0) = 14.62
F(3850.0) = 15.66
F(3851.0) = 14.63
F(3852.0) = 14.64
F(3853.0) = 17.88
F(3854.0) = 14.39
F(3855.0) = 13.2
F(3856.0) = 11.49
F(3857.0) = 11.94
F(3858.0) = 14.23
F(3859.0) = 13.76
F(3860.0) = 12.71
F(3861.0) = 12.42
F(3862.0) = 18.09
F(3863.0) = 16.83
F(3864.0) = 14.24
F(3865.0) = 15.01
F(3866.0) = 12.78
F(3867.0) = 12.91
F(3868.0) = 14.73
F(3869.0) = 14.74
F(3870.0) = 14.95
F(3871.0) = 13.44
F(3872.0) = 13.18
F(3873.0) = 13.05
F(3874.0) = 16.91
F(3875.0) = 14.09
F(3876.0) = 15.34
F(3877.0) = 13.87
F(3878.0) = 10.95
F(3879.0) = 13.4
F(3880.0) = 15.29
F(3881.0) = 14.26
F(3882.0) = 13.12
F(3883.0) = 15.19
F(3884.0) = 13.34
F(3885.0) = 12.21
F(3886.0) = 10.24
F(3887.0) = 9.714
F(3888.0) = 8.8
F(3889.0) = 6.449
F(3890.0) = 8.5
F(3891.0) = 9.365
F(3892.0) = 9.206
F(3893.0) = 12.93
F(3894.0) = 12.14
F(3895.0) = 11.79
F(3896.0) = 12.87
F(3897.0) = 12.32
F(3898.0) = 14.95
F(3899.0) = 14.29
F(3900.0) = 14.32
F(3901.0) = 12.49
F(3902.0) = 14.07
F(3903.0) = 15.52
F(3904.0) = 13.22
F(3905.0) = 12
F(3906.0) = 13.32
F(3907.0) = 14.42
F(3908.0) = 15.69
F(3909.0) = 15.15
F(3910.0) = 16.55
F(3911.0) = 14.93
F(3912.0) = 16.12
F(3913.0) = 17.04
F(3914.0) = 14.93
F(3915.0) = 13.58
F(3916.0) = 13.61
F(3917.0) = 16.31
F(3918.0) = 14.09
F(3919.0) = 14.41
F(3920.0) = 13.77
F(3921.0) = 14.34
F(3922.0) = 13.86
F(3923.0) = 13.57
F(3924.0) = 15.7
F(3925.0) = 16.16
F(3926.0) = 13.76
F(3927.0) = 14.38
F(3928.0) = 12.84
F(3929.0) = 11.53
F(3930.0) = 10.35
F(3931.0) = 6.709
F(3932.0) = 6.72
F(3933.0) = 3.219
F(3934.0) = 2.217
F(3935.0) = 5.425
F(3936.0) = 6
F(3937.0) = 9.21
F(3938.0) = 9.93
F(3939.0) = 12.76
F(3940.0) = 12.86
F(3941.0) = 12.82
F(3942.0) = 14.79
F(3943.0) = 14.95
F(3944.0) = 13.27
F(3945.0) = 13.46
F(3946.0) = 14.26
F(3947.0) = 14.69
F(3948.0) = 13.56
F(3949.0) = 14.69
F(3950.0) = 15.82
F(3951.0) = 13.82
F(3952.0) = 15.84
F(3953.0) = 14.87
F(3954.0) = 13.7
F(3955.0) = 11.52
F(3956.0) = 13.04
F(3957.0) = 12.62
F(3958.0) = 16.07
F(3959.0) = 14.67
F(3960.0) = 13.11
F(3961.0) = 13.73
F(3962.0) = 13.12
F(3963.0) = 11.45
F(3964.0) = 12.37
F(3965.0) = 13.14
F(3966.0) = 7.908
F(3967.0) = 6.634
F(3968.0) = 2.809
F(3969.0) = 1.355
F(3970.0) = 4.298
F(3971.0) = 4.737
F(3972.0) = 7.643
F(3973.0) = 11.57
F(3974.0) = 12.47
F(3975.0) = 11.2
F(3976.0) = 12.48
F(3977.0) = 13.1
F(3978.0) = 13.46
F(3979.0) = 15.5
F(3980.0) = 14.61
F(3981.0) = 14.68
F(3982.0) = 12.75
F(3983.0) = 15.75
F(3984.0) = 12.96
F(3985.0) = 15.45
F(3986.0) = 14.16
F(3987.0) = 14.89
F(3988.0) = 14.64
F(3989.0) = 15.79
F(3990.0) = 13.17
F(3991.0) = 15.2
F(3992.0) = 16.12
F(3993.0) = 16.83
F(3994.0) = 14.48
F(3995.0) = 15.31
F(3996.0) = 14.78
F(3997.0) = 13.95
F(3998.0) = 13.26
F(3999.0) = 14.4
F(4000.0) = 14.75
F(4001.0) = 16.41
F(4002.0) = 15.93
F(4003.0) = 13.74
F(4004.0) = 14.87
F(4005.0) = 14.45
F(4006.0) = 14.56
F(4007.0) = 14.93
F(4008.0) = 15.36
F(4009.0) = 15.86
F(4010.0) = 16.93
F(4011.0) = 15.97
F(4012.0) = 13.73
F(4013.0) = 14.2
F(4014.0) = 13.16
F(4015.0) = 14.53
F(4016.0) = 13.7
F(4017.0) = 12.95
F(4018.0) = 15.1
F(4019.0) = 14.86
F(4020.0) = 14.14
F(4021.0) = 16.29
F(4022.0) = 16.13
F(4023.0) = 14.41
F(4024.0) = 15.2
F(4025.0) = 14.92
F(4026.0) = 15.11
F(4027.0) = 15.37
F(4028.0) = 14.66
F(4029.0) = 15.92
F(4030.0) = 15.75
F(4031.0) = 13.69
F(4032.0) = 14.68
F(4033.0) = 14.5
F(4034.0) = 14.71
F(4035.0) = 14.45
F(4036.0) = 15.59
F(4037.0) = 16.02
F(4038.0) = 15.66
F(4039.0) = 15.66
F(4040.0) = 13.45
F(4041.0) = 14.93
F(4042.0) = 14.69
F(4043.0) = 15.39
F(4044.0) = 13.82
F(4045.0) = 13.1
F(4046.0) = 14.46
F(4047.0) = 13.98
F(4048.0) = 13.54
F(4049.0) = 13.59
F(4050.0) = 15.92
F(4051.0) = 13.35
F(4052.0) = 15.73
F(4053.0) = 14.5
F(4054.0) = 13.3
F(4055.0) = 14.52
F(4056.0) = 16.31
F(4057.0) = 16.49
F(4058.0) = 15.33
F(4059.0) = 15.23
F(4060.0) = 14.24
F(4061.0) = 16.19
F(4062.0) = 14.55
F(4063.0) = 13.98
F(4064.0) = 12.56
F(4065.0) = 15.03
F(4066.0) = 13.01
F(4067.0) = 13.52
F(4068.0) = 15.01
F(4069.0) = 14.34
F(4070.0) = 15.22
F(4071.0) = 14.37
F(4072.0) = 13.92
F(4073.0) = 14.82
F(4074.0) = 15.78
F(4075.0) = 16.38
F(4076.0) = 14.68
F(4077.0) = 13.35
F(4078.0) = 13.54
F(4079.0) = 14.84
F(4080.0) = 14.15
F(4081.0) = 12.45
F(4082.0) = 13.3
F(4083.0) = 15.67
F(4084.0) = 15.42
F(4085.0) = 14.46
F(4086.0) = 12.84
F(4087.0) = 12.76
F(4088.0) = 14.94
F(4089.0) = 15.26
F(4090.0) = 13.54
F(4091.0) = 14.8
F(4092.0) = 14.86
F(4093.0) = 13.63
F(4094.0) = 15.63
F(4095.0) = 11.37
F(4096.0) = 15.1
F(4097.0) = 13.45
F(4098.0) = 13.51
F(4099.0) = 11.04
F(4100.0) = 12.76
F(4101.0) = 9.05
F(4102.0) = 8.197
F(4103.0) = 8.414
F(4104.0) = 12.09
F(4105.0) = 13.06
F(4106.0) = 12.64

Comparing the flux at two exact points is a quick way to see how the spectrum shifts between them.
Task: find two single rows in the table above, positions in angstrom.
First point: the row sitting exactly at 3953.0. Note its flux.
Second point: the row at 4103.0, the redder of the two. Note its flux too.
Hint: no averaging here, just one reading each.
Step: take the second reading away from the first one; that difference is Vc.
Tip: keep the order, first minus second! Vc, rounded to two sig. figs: 6.5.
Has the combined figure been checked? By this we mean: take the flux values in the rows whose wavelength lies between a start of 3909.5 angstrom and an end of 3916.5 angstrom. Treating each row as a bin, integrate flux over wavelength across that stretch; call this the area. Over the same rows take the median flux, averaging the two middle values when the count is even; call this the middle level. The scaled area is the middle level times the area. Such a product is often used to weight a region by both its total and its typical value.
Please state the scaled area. 1594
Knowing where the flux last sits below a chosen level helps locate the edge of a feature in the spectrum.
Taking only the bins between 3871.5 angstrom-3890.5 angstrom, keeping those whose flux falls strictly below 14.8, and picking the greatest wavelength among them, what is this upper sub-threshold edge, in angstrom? 3890.0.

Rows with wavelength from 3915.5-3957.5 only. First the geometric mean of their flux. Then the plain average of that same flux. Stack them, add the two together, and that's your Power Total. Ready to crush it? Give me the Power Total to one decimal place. 24.0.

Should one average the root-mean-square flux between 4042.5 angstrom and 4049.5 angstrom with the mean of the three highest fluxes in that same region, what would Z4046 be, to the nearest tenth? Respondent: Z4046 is 14.3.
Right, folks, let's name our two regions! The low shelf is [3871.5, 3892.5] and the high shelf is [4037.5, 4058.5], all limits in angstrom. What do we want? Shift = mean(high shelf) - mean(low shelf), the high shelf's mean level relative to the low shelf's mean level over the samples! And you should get 2.4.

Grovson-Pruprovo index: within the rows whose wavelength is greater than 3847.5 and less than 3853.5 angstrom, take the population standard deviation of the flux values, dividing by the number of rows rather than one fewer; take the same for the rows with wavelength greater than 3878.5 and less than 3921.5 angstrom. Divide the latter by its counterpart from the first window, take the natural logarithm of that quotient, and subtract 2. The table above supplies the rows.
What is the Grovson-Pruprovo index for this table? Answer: -1.4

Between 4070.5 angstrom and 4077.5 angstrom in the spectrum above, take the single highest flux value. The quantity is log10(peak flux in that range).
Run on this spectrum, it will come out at 1.21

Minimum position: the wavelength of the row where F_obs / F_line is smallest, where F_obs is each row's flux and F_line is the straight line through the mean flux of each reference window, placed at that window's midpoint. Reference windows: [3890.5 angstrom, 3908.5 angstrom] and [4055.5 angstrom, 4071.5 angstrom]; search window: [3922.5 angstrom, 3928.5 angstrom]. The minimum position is 3928.0 angstrom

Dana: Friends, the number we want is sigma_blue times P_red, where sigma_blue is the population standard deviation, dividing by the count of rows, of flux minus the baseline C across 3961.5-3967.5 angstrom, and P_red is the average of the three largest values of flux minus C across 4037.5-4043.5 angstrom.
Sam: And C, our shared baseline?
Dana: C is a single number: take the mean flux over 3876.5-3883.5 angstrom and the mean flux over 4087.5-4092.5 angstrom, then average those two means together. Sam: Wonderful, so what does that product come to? 4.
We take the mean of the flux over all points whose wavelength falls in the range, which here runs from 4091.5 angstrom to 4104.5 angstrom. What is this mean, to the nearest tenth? 12.2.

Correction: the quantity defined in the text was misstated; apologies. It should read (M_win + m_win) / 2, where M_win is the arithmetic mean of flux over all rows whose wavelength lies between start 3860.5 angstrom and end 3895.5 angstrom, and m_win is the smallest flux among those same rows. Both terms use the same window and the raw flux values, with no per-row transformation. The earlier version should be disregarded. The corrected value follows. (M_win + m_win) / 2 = 9.7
